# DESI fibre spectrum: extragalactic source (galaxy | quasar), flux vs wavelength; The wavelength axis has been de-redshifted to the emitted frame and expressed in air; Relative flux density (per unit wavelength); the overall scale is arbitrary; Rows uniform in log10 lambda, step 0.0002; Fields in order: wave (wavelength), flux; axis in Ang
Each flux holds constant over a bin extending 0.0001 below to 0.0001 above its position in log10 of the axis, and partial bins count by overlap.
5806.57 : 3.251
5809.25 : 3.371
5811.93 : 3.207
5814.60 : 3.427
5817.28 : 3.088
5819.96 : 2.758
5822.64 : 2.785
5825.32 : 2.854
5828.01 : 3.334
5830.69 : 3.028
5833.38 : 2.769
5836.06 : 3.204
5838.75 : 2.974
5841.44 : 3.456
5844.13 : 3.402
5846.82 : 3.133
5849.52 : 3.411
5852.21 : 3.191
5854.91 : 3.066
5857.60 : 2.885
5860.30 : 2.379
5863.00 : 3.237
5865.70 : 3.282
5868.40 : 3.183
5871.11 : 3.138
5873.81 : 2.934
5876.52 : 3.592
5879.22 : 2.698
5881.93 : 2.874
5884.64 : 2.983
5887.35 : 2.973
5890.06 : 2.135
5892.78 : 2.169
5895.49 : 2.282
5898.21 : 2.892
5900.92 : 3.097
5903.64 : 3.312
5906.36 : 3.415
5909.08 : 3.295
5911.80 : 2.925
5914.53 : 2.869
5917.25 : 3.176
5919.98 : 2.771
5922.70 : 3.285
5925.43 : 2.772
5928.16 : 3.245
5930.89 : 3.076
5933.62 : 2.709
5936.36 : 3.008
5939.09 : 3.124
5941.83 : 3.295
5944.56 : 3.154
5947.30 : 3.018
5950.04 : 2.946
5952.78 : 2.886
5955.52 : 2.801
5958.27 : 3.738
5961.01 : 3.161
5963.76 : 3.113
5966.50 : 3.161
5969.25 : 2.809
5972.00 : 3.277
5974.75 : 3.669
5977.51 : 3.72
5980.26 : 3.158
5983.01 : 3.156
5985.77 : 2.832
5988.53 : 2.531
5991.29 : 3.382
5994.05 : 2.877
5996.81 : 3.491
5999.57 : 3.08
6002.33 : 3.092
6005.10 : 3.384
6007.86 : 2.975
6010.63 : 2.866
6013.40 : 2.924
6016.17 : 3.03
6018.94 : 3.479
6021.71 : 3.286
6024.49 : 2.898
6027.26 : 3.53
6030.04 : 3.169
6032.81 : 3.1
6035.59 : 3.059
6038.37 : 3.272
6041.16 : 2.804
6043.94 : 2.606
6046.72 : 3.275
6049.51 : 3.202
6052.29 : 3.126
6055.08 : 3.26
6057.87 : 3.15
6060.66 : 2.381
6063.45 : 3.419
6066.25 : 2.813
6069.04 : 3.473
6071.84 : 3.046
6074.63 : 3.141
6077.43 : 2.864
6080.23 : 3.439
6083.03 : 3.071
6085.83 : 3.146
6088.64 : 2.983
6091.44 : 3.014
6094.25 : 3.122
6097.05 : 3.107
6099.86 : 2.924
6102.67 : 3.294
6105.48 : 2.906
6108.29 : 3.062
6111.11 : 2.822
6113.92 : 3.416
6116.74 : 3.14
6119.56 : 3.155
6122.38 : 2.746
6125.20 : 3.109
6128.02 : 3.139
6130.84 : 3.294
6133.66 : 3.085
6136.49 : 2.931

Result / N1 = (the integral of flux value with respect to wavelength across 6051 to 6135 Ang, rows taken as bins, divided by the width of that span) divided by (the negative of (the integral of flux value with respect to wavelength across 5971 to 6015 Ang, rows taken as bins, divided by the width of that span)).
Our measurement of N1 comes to -0.98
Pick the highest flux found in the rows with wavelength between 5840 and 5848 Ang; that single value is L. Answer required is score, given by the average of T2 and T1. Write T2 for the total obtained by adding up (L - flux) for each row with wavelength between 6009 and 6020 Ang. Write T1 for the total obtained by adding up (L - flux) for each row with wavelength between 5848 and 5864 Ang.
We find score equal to 2.0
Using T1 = 2.6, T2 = 1.5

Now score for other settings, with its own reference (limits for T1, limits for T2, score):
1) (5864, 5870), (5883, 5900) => 2.9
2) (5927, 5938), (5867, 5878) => 1.4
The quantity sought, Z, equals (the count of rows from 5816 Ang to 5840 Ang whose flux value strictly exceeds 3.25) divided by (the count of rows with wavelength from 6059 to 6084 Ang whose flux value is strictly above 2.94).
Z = 0.17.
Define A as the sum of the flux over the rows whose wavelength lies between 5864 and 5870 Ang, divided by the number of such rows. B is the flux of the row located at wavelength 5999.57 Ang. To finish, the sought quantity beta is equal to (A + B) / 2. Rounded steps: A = 3.23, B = 3.08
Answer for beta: 3.2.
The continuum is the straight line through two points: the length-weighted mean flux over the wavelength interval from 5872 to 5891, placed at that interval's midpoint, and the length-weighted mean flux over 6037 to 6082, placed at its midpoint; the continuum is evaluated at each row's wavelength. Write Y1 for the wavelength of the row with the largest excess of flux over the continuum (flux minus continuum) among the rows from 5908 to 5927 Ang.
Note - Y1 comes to 5909.08 Ang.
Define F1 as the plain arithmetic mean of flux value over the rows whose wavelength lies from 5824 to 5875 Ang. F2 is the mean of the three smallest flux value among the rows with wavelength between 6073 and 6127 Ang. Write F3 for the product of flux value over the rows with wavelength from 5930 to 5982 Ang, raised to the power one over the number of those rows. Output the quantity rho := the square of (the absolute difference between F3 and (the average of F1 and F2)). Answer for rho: 0.03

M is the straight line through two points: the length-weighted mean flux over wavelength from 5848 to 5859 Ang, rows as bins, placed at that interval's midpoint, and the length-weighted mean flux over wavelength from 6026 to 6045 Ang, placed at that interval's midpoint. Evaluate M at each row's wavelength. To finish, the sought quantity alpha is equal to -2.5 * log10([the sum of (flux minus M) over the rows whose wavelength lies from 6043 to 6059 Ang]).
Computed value 2.0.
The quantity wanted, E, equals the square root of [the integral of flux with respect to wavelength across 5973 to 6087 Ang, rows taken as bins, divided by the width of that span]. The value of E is 1.77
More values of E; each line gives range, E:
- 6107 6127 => 1.75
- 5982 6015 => 1.75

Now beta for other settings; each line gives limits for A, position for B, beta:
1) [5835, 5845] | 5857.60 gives 3.1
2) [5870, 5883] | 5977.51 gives 3.4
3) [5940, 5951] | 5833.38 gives 2.9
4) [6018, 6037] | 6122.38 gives 3.0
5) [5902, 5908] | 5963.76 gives 3.2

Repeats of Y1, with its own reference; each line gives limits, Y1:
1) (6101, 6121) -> 6113.92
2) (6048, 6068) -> 6063.45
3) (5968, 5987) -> 5977.51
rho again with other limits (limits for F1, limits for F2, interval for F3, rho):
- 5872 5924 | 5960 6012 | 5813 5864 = 0.05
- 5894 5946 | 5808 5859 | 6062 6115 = 0.04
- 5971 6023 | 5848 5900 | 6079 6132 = 0.17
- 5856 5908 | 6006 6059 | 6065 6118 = 0.06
